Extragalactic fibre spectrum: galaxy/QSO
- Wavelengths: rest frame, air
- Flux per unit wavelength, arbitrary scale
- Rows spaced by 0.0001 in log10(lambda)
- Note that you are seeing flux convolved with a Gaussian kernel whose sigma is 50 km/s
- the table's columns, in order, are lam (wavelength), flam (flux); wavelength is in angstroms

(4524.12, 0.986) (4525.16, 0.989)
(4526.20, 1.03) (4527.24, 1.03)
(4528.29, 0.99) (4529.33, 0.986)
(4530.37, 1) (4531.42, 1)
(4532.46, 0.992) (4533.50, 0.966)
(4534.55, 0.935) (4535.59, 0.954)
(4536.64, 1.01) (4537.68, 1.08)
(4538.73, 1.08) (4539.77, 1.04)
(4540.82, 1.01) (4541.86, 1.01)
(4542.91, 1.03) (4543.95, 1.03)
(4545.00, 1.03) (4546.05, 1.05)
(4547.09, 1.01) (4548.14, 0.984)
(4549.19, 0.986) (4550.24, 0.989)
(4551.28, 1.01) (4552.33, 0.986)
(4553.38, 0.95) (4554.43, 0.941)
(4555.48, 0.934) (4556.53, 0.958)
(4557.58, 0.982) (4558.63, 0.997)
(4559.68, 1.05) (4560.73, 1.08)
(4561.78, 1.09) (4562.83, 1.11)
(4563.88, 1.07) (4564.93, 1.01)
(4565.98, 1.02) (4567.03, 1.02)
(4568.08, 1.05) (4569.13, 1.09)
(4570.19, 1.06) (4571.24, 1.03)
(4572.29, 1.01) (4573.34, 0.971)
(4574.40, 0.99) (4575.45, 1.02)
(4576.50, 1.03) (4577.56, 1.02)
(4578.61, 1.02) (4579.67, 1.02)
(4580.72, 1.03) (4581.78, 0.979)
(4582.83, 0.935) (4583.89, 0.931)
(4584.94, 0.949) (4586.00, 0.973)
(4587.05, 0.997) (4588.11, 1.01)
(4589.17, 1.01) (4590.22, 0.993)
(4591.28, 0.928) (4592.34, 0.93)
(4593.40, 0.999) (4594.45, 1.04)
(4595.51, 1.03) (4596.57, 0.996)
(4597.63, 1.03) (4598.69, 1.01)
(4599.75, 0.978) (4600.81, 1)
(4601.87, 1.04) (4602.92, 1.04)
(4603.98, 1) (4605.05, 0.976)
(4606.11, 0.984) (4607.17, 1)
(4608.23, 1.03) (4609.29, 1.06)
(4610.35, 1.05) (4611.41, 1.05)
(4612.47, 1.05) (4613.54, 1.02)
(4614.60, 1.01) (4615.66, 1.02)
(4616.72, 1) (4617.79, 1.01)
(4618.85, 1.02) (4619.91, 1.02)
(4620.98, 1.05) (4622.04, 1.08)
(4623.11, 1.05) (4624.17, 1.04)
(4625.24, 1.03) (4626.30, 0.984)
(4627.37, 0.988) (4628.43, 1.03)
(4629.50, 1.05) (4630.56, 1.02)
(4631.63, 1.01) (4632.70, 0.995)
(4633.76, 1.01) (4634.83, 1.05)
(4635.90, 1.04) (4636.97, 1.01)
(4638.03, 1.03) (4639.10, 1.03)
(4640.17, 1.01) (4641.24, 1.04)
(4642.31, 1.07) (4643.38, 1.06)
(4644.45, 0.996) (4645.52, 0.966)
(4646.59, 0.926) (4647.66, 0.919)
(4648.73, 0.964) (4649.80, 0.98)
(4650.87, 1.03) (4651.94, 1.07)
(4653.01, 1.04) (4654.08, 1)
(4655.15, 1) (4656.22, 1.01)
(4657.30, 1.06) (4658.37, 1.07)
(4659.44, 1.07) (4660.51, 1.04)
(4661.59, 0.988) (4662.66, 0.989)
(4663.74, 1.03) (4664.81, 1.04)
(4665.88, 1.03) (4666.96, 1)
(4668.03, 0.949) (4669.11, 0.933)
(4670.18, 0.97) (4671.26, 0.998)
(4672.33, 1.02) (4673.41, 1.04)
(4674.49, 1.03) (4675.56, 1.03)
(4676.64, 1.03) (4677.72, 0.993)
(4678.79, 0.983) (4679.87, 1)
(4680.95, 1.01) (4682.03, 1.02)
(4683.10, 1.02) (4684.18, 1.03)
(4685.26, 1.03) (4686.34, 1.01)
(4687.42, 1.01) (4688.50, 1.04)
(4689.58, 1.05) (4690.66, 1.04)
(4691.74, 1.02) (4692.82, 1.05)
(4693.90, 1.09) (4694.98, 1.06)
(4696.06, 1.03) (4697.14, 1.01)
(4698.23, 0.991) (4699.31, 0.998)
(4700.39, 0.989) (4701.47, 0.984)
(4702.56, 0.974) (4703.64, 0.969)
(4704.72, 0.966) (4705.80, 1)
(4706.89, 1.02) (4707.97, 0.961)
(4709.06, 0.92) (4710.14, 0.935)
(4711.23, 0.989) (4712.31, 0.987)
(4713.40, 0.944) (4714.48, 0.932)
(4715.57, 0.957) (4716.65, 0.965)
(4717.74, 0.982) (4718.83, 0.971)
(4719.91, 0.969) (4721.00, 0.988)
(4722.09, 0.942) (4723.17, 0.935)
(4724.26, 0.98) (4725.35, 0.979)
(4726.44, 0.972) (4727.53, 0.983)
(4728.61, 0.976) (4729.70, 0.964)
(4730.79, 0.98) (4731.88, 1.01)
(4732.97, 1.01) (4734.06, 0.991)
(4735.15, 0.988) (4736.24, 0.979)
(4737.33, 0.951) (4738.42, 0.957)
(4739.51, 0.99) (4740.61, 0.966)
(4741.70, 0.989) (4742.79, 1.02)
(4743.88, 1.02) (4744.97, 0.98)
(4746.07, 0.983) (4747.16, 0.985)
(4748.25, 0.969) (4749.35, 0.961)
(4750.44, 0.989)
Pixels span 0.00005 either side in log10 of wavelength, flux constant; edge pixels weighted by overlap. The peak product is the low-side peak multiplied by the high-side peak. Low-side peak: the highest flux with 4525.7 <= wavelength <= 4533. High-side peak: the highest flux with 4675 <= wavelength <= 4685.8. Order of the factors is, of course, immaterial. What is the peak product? 1.06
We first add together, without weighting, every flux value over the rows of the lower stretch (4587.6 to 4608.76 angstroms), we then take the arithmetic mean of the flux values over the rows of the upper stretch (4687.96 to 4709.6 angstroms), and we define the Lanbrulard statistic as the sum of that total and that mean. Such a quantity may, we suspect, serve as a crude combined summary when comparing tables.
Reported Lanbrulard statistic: 21.03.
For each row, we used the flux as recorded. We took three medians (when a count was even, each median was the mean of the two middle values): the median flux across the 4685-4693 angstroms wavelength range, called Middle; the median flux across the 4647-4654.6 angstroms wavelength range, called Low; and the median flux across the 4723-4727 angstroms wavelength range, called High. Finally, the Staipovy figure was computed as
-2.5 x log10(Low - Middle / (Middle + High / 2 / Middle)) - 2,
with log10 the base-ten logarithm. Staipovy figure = -0.74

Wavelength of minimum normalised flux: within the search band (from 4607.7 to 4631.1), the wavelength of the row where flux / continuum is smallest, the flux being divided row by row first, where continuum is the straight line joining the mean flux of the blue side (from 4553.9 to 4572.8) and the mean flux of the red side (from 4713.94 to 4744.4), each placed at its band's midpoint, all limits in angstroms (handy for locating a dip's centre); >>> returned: 4626.30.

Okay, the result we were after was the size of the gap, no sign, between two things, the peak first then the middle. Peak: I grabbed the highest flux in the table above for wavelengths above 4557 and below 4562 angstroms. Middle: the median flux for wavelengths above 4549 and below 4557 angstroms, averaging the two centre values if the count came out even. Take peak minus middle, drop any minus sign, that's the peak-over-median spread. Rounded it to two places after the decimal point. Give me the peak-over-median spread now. 0.12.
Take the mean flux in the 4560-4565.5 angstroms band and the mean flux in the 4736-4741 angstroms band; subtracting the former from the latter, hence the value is -0.10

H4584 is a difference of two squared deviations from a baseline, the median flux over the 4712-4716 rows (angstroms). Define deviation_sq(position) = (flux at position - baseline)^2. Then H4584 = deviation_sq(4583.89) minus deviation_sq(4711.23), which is -0.0011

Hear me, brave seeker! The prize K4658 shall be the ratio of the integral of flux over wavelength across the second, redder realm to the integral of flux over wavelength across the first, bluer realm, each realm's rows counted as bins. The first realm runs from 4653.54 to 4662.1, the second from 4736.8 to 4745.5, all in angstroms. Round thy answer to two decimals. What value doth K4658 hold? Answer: 0.97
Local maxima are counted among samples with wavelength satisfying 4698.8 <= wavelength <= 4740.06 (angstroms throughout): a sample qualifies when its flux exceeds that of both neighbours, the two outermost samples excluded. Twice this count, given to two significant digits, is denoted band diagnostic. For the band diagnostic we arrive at 12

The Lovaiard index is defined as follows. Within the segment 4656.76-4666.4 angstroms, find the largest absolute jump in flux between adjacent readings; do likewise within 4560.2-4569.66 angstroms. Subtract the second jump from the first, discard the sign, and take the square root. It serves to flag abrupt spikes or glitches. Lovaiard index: 0.089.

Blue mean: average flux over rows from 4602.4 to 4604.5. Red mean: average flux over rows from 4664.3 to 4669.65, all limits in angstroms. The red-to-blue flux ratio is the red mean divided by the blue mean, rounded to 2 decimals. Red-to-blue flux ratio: 0.97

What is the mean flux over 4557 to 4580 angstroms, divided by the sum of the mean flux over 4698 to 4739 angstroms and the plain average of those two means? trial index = 0.523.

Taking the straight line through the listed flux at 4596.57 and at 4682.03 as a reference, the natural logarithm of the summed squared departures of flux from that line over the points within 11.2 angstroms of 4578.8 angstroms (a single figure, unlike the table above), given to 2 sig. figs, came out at -3.3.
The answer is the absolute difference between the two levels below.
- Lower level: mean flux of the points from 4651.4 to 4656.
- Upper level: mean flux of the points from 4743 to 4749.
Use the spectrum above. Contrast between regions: 0.040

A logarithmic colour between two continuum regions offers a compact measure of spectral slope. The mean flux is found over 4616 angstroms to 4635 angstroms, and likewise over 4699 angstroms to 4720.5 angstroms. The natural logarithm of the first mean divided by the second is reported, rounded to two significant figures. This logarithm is 0.054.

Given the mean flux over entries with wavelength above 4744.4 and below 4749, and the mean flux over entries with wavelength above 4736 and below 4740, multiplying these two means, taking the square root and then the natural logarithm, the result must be -0.03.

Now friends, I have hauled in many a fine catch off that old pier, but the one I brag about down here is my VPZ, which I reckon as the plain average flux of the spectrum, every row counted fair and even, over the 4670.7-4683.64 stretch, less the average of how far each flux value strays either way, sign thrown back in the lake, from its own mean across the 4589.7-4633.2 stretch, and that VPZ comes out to 0.99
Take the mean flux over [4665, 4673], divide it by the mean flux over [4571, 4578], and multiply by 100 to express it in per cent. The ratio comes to 98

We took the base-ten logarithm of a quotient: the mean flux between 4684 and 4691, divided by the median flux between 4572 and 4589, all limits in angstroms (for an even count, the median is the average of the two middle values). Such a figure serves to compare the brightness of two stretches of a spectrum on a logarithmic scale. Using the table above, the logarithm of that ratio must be 0.011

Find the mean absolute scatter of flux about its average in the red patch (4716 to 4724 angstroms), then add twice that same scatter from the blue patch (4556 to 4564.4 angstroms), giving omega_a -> 0.11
